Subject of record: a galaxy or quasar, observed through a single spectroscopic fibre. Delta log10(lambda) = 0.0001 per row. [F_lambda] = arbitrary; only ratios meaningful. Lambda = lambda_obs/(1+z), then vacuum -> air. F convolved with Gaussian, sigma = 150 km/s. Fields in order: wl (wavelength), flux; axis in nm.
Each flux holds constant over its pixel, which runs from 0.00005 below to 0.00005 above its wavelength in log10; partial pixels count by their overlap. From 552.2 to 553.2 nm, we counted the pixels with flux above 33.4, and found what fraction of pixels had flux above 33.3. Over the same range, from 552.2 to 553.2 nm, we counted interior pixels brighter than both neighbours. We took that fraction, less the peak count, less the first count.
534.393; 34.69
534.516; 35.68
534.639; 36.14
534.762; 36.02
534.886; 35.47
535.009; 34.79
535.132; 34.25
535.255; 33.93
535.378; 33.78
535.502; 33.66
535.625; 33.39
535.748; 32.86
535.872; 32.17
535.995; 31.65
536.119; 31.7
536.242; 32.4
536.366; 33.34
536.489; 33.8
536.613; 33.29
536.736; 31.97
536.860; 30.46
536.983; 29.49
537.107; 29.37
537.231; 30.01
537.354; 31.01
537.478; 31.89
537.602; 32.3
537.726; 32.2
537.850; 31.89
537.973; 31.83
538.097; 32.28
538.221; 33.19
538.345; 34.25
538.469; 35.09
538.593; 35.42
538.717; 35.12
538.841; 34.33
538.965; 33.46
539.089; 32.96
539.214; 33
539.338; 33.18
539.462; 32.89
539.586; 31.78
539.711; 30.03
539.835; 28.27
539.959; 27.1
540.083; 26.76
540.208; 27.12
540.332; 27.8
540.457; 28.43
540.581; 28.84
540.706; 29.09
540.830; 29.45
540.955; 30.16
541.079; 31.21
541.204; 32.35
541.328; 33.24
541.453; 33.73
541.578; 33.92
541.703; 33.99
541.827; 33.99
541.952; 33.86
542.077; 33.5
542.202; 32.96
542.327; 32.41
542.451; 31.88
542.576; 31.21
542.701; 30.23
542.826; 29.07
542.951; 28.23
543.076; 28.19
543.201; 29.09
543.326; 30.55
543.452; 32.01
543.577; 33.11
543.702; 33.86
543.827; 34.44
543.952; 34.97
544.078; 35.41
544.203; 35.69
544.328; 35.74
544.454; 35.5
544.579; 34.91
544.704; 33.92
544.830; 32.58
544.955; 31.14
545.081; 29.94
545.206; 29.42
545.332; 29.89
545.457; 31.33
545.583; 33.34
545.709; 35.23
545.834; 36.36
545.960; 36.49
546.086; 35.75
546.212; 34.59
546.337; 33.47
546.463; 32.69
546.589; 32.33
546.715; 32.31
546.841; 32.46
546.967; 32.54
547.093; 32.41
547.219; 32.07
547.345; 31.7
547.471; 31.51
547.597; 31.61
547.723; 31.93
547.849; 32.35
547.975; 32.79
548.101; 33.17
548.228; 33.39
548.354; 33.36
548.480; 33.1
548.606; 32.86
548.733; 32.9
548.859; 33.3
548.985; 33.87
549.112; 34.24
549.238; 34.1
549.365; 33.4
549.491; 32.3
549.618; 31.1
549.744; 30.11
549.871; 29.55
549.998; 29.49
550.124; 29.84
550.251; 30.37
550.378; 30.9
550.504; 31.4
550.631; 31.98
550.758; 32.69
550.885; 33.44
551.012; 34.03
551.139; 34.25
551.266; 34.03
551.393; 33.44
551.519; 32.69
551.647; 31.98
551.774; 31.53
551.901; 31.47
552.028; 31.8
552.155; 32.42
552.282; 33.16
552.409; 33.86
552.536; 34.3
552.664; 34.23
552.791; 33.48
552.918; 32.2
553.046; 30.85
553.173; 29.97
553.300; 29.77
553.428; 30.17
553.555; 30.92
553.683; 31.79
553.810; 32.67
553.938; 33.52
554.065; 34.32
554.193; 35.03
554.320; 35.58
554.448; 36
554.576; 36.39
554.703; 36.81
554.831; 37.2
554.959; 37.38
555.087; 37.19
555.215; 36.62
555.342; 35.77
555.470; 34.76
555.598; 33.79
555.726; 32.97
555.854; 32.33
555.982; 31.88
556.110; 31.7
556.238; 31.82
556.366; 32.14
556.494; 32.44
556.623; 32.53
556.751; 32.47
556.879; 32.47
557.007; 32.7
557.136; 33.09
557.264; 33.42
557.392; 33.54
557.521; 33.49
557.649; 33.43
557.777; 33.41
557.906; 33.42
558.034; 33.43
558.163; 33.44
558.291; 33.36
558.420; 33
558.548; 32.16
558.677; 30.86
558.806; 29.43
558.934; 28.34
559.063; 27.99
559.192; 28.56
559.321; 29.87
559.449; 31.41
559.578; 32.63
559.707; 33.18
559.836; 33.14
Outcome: -4.5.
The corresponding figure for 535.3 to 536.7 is -3.5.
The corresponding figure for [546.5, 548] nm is -1.0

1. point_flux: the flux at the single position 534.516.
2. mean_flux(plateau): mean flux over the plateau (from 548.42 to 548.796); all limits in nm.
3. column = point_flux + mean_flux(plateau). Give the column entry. 68.6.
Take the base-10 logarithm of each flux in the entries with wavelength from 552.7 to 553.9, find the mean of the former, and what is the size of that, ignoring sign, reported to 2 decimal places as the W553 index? 1.50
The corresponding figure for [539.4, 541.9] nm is 1.48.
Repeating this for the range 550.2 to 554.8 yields 1.52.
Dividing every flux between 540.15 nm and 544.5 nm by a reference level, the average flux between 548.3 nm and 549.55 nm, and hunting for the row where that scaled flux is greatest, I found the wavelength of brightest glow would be 544.328 nm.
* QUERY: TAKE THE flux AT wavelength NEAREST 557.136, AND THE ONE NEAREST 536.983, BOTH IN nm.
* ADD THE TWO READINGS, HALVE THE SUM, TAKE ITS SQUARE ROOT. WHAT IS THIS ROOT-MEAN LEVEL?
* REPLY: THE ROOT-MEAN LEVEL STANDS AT 5.59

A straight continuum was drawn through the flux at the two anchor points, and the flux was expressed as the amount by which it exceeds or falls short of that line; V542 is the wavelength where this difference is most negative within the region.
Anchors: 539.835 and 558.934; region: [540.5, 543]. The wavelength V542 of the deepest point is 542.951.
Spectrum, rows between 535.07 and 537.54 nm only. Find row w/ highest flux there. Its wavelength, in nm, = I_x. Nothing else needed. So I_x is 535.132 nm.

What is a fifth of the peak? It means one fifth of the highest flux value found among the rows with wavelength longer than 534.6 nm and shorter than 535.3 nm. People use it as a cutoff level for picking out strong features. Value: 7.2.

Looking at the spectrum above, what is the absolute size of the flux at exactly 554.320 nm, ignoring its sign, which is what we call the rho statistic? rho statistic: 35.6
